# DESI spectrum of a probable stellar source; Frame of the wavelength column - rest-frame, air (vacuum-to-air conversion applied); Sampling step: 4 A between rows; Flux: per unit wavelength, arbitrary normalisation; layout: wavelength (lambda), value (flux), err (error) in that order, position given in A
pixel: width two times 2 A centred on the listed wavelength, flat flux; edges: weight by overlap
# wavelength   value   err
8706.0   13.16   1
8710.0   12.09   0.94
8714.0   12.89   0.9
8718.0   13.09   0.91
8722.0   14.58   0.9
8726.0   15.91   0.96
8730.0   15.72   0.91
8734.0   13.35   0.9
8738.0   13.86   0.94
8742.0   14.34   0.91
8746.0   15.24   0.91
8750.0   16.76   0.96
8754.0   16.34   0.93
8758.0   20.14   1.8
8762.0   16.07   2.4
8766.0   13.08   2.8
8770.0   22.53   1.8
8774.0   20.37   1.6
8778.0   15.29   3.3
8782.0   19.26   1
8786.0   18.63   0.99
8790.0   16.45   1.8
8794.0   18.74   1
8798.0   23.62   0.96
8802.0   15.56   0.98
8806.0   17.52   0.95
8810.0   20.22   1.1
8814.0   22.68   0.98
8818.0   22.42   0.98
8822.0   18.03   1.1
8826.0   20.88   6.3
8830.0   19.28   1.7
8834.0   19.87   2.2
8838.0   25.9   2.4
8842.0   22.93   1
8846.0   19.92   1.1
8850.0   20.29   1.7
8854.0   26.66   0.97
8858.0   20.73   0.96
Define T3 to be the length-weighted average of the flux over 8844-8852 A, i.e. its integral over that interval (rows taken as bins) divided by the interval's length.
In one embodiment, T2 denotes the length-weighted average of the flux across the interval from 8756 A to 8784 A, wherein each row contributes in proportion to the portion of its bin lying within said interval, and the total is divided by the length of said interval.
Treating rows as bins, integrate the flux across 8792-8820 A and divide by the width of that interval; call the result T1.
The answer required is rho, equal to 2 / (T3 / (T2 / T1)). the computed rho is 0.090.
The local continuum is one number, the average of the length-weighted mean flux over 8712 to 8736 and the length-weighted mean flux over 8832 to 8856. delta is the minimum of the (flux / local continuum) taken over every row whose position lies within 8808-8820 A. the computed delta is 1.10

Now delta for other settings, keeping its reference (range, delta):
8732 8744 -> 0.72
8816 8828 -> 0.98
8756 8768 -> 0.71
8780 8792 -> 0.89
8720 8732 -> 0.79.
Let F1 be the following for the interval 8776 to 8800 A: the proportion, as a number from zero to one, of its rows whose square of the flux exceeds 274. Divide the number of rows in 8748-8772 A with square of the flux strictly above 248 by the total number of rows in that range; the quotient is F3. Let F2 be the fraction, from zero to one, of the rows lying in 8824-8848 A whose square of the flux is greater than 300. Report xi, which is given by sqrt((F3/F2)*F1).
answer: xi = 0.7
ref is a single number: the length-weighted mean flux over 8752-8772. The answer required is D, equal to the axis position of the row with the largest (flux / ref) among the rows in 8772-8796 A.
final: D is 8774.0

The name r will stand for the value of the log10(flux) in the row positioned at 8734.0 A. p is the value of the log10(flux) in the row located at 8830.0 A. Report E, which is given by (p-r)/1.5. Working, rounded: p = 1.29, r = 1.13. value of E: 0.11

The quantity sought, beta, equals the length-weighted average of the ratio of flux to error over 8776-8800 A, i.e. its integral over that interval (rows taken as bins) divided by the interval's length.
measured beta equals 15.9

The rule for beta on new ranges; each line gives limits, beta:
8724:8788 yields 13.8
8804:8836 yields 15.4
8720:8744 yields 15.9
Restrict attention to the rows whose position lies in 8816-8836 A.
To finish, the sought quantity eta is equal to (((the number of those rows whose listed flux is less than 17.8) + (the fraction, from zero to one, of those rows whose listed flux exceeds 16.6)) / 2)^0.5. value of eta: 0.7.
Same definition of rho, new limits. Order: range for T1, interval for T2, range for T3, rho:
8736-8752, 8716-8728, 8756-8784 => 0.107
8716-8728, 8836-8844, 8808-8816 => 0.157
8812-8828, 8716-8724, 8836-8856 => 0.057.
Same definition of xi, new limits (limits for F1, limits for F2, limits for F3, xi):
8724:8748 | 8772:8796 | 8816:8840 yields 0.0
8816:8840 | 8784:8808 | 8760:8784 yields 1.0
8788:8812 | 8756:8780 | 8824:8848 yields 1.2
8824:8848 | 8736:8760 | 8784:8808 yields 2.2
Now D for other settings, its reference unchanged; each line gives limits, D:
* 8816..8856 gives 8854.0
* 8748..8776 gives 8770.0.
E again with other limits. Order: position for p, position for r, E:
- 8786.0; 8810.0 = -0.02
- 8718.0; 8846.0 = -0.12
